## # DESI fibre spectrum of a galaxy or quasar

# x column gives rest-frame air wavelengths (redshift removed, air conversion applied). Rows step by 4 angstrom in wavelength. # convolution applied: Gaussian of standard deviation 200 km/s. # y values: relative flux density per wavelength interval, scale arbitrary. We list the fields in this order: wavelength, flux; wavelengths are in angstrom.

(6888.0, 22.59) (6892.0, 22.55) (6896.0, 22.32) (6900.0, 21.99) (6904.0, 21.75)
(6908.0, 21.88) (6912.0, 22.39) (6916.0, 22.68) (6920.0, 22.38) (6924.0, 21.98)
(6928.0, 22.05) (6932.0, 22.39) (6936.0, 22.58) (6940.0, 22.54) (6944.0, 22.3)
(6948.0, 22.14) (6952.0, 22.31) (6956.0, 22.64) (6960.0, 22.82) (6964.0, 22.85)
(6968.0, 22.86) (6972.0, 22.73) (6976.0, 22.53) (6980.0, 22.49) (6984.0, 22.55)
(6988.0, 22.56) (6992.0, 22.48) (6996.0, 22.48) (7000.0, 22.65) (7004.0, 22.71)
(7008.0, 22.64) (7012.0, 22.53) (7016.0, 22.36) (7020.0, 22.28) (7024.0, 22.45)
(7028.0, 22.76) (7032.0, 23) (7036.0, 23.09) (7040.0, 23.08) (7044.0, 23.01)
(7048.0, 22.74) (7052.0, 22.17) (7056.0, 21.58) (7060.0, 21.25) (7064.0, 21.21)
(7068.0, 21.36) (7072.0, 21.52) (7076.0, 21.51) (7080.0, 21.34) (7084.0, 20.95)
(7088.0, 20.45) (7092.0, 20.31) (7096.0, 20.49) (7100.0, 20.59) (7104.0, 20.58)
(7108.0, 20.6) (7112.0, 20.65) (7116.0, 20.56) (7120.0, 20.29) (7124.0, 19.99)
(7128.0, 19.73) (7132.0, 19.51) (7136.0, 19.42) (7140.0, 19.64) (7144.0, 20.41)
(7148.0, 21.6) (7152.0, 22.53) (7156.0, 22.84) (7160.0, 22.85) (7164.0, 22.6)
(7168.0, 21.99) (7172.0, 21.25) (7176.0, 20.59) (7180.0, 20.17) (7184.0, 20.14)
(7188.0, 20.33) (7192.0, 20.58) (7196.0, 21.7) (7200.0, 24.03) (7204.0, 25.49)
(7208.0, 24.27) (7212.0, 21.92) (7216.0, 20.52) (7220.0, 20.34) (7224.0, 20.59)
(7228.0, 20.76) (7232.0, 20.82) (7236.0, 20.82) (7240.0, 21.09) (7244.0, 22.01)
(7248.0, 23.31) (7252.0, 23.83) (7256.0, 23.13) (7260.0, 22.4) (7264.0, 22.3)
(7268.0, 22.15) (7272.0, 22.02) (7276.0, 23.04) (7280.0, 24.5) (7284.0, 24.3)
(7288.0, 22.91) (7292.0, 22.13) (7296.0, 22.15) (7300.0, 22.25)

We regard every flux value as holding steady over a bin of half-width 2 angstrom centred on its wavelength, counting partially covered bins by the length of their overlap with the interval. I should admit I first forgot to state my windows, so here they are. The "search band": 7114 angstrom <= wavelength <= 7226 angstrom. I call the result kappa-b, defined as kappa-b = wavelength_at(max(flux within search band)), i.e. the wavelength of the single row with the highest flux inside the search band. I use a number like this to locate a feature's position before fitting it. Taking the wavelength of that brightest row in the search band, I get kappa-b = 7204.0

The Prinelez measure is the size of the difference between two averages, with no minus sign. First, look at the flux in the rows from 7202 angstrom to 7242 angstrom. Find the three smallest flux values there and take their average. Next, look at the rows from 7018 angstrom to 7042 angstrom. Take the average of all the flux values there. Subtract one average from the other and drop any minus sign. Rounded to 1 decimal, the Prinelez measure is 2.3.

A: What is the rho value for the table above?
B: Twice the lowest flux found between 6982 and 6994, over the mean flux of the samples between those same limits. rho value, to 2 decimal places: 2.00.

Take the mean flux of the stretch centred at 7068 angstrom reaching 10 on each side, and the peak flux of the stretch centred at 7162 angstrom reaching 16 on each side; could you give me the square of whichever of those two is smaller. 457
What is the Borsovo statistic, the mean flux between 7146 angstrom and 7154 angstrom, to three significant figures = 22.1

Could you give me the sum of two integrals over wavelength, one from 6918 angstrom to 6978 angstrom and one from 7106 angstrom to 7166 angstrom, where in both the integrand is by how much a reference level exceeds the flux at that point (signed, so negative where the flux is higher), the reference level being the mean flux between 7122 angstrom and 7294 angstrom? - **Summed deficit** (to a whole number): 12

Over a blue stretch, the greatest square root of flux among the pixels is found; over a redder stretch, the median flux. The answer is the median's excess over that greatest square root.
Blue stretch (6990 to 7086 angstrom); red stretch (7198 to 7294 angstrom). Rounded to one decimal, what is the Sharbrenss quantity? 17.4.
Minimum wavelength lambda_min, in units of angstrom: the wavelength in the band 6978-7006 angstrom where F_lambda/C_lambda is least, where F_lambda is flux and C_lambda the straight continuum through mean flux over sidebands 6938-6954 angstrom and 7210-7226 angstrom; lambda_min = 6980.0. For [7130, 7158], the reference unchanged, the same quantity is 7136.0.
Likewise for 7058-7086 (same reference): 7084.0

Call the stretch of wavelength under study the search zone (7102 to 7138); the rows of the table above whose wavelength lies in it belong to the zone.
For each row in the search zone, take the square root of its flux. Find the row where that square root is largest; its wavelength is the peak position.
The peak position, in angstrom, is 7112.0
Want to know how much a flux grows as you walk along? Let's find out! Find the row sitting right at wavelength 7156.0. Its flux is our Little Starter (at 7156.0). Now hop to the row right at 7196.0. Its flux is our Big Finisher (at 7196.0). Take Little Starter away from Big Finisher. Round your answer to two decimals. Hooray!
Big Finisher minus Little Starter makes -1.14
